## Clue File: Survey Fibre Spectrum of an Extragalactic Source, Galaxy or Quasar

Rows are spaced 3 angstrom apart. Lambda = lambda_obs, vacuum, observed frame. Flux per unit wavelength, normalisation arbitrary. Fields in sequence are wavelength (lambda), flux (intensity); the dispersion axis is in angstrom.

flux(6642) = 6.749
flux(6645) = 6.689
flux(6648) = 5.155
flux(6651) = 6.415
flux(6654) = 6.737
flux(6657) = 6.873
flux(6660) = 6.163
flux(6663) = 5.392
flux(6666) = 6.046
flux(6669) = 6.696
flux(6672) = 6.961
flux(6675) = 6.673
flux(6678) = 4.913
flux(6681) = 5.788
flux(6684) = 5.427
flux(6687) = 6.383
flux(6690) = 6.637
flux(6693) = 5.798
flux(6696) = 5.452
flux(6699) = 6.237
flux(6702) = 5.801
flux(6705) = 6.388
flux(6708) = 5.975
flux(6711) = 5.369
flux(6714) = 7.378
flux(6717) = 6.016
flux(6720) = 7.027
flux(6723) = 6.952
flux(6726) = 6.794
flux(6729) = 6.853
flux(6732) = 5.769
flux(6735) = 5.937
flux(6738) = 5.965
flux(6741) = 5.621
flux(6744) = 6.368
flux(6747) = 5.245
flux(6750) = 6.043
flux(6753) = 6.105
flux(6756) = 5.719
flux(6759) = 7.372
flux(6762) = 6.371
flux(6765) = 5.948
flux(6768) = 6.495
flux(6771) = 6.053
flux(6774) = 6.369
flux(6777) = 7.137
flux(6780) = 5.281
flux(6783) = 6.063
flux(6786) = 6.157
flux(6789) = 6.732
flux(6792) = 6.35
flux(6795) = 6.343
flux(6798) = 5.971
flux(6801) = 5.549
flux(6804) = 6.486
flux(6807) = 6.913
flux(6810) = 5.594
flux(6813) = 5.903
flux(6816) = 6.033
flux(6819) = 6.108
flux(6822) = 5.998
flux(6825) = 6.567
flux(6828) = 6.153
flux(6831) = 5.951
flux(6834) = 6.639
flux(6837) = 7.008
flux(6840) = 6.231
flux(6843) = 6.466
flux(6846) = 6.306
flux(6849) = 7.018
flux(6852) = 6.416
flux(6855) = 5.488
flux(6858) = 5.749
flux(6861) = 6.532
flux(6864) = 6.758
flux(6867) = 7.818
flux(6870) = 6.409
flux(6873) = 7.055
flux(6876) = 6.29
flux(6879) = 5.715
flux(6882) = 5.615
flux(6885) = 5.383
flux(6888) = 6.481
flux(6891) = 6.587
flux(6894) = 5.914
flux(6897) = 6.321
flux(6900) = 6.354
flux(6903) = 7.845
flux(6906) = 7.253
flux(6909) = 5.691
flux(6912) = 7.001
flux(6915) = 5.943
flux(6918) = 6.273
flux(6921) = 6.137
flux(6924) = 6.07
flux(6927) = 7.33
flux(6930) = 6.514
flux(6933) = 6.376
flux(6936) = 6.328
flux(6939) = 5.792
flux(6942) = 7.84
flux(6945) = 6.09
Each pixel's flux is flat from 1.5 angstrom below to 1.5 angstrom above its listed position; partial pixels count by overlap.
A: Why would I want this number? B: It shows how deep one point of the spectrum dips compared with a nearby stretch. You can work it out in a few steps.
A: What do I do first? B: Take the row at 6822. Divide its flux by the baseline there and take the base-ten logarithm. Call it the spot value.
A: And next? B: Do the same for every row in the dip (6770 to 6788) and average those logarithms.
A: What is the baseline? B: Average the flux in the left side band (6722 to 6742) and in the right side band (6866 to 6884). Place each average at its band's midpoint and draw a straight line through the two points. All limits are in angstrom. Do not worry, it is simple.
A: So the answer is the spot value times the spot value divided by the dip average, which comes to -0.06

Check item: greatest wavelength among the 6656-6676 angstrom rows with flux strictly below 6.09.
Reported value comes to 6666 angstrom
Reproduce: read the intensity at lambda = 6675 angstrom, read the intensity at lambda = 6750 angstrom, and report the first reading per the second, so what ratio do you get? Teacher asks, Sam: 1.10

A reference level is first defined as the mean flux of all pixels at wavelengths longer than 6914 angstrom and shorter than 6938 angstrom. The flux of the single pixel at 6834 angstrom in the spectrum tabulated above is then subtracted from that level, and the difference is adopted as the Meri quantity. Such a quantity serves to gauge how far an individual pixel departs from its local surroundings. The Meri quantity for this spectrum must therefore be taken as -0.3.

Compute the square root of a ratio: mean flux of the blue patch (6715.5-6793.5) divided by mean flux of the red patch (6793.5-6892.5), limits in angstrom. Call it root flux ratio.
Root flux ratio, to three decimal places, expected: 0.998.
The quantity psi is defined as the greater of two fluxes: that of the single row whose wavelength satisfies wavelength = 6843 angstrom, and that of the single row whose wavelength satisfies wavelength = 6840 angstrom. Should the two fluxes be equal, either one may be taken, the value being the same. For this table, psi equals 6.5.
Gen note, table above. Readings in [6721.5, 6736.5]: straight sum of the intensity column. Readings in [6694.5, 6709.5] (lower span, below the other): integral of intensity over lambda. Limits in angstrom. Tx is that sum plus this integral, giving 122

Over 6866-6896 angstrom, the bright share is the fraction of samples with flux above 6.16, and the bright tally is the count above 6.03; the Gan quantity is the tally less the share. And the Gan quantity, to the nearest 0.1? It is 5.4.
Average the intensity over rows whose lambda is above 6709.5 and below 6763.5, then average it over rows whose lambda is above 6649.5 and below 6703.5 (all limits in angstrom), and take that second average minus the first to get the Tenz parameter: -0.14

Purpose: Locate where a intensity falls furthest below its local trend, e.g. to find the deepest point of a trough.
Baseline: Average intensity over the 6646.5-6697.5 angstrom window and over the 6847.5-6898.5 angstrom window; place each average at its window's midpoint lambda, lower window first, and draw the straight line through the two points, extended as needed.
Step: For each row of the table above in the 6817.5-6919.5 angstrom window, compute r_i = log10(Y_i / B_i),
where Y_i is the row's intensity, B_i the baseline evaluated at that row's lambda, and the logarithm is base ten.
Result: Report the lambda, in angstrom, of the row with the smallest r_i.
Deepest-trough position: 6885 angstrom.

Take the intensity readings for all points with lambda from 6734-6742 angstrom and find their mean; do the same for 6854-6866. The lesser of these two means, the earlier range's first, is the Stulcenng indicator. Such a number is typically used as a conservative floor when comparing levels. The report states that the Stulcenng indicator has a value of 5.8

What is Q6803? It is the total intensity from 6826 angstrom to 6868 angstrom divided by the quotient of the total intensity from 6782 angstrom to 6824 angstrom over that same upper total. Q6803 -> 95.1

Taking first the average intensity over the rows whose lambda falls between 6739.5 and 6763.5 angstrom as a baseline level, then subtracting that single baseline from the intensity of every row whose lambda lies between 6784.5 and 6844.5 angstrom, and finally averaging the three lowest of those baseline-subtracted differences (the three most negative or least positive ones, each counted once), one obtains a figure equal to -0.42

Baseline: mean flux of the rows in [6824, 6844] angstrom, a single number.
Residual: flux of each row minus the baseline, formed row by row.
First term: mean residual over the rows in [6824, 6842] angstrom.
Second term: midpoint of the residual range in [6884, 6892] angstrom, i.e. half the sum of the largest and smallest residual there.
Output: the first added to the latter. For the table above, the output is -0.45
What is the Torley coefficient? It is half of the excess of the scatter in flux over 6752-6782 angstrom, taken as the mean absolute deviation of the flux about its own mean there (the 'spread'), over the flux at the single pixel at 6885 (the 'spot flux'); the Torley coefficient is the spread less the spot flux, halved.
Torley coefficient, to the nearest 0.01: -2.46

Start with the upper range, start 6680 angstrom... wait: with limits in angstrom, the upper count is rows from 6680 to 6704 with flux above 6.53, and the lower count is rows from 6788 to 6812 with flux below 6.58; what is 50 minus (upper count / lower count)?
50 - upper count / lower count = 49.83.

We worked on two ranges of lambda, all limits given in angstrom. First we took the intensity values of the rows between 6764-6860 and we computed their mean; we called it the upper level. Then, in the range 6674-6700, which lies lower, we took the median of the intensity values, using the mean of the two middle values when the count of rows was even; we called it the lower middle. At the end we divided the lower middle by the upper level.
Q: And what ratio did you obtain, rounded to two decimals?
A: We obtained 0.93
